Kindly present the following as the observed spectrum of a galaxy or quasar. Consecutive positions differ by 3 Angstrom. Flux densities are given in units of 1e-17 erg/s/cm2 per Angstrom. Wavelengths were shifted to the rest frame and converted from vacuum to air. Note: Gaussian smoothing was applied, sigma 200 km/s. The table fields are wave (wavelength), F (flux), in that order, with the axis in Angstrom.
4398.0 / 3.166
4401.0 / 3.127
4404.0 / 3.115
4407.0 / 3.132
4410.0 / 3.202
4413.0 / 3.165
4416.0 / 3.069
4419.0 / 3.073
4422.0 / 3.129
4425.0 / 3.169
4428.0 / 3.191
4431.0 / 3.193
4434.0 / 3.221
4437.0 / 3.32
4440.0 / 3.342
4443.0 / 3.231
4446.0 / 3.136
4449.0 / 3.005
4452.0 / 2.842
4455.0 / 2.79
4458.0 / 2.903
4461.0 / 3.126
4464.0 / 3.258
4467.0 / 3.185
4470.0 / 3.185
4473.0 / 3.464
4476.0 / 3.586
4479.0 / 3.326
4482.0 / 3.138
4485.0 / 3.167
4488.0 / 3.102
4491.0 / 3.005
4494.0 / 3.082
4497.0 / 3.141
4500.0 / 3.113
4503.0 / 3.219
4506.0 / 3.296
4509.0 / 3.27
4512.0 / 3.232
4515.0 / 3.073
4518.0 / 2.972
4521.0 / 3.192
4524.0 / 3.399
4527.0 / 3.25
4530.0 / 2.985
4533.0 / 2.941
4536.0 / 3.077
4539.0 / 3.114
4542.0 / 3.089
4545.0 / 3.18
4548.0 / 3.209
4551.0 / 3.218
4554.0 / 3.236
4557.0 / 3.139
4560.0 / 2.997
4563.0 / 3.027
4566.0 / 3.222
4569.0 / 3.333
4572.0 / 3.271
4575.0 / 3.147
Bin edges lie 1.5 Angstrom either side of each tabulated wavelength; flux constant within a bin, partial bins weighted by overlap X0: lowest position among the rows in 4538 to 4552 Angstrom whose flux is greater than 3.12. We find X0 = 4545.0 Angstrom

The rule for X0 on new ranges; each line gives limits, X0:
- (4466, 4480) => 4467.0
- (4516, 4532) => 4521.0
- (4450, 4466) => 4461.0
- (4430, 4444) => 4431.0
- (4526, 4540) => 4527.0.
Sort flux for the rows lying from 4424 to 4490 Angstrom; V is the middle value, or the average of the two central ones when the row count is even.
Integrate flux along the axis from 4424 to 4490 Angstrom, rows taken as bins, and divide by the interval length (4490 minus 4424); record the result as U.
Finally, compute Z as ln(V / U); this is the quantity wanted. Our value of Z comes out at 0.003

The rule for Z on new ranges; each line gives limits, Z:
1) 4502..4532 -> 0.013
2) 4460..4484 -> -0.019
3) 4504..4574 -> 0.009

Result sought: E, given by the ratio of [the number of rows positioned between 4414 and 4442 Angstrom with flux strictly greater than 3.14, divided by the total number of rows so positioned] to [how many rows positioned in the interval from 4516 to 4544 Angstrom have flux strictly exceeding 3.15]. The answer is 0.22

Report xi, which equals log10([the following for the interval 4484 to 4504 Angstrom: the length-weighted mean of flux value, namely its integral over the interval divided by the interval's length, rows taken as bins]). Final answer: 0.4934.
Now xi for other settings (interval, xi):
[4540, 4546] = 0.4954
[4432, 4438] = 0.5132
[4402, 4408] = 0.4946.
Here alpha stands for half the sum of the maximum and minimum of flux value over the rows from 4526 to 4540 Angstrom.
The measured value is 3.10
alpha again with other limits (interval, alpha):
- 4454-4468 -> 3.02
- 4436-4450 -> 3.17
